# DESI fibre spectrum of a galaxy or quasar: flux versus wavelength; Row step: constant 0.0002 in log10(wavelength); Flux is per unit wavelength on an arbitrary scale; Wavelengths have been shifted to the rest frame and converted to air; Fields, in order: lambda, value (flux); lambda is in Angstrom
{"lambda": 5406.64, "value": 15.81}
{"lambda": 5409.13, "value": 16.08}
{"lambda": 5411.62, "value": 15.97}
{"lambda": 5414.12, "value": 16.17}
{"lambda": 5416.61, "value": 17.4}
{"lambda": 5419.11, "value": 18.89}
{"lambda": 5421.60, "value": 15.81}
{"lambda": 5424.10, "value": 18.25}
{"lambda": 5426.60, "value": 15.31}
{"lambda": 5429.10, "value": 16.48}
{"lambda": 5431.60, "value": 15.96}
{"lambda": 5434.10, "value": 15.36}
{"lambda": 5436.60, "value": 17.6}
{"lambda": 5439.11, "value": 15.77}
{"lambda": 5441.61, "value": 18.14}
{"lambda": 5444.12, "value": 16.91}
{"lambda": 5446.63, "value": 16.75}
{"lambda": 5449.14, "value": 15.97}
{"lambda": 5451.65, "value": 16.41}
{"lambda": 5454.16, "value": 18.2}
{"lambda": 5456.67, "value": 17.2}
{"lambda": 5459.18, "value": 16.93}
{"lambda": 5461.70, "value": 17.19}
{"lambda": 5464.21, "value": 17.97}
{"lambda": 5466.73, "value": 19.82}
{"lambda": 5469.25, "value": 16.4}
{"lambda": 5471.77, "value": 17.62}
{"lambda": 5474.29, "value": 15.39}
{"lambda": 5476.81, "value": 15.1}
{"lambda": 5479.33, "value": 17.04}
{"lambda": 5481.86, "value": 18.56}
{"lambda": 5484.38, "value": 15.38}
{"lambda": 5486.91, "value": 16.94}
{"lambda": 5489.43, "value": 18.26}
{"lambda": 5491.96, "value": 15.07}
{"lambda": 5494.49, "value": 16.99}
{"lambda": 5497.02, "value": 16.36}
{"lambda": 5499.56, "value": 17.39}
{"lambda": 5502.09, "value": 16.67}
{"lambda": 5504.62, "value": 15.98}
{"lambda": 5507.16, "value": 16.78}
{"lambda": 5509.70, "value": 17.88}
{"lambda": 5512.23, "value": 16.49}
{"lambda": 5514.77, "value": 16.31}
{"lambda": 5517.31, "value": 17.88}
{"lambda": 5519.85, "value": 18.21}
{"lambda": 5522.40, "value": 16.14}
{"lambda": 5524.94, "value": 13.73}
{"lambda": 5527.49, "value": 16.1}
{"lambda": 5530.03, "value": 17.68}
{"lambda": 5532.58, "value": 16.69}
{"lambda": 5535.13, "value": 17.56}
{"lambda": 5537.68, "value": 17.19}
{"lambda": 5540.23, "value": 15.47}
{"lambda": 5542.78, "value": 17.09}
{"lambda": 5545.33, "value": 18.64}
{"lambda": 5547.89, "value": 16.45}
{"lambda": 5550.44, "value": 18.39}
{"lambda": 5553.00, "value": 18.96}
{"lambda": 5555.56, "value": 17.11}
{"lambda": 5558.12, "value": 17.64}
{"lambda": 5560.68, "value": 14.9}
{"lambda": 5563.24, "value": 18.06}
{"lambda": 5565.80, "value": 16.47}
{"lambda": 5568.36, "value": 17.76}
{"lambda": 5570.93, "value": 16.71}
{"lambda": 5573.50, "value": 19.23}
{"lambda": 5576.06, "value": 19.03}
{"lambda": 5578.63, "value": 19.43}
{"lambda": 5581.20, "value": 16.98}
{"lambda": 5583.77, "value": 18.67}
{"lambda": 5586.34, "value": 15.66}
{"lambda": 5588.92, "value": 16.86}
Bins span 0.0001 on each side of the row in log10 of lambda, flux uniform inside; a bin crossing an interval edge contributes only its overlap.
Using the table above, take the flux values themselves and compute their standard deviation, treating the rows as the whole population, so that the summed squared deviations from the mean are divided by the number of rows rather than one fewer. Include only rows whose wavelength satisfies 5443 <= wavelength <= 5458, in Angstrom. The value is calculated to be 0.70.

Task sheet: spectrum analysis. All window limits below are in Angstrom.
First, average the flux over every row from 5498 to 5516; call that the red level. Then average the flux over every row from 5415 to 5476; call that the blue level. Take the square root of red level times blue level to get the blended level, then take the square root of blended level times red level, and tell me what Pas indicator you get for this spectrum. 16.8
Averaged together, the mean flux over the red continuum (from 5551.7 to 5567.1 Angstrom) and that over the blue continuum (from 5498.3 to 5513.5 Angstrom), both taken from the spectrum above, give 17.03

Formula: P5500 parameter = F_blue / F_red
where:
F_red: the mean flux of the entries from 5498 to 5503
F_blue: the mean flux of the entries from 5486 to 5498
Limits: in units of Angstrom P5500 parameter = 0.98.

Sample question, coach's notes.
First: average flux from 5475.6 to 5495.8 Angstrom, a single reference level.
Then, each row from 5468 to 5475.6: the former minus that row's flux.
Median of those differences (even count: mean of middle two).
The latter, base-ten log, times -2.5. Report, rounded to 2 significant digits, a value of 1.4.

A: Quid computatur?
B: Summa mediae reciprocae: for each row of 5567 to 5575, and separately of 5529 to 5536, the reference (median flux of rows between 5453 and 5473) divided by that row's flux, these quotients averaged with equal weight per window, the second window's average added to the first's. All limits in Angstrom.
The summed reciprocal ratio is 1.98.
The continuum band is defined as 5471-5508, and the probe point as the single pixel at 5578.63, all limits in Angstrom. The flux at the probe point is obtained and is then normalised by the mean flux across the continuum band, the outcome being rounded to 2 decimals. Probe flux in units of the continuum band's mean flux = 1.17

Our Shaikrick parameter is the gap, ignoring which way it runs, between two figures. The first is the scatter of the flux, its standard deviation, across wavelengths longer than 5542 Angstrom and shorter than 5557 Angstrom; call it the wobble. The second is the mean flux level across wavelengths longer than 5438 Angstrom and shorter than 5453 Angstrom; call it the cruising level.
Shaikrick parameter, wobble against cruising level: 15.7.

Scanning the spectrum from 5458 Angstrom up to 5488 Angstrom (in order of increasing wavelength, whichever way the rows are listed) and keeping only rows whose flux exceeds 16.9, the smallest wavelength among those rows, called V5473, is 5459.18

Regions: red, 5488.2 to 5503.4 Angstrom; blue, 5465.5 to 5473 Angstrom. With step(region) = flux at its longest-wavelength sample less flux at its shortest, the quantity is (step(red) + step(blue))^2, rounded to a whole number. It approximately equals 14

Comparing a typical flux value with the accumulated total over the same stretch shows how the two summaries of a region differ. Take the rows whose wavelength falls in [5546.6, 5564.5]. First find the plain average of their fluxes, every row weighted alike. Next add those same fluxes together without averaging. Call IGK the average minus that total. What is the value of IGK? -104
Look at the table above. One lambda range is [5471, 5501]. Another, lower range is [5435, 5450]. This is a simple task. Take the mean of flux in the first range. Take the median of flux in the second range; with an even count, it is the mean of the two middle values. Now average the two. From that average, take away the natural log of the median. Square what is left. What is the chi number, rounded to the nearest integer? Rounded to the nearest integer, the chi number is 194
